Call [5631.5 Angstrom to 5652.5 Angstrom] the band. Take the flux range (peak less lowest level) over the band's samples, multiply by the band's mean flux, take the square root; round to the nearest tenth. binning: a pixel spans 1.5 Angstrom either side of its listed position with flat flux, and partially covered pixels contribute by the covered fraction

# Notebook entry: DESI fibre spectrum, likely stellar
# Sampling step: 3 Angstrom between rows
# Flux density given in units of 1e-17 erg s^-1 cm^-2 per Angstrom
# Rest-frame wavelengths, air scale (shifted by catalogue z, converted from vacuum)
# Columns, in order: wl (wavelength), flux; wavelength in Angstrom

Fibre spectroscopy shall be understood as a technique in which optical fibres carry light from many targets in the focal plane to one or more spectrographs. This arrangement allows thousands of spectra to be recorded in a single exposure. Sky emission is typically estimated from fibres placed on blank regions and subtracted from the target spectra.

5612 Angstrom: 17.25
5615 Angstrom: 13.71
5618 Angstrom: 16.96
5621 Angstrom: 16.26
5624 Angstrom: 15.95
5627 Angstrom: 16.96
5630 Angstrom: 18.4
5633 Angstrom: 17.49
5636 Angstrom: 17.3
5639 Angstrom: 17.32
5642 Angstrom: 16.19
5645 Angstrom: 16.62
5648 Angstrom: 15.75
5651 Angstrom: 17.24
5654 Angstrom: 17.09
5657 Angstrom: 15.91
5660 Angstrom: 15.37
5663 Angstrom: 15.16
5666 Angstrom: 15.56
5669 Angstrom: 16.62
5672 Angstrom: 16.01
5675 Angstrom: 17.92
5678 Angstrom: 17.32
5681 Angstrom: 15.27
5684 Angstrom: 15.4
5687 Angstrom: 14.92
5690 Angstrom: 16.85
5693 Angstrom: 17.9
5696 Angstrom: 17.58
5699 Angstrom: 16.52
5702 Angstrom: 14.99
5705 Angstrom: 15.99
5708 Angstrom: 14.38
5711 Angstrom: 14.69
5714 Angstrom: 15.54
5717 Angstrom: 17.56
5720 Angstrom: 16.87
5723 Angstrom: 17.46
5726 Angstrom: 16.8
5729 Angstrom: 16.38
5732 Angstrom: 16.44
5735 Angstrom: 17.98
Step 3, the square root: 5.4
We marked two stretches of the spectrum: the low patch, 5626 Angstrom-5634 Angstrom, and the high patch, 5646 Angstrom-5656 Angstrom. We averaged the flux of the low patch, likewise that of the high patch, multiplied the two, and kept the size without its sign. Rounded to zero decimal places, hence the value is 294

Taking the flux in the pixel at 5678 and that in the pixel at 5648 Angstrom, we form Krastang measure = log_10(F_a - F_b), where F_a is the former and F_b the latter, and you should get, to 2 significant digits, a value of 0.20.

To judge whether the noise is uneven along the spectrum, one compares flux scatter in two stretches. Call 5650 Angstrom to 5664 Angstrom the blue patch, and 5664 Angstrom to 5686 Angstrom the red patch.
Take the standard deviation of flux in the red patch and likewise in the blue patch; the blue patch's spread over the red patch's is 0.9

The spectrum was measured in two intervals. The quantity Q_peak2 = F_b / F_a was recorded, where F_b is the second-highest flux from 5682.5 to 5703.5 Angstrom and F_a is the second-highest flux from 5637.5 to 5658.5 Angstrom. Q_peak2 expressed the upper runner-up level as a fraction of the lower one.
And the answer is 1.02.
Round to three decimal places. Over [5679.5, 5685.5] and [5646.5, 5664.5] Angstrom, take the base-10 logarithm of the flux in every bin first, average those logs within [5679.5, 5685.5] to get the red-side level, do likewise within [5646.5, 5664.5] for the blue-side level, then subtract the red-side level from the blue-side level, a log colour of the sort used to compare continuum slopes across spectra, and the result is 0.020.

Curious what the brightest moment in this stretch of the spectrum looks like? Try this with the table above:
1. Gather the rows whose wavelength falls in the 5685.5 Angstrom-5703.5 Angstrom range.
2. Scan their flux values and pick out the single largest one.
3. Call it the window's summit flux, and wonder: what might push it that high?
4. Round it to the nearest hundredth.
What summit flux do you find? 17.90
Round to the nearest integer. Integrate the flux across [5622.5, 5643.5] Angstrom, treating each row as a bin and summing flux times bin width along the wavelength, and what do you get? 359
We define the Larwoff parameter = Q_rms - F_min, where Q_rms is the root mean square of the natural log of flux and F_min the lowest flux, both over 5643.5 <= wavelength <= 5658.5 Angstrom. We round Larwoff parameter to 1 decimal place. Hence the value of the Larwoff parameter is -12.9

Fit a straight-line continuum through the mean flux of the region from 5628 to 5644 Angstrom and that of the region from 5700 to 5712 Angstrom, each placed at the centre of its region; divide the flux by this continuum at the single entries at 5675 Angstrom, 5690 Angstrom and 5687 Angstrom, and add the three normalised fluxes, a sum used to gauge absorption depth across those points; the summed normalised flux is 3.15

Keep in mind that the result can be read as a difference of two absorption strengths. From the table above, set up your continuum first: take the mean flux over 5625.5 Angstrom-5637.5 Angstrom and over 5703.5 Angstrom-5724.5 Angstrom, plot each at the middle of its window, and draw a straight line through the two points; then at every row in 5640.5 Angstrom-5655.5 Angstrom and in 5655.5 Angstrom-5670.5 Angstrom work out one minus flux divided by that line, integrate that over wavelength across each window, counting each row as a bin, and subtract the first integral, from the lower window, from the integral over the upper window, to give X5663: 0.5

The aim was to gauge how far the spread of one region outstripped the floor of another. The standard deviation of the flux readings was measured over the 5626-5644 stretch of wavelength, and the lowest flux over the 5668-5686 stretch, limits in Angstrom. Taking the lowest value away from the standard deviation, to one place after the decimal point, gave -14.6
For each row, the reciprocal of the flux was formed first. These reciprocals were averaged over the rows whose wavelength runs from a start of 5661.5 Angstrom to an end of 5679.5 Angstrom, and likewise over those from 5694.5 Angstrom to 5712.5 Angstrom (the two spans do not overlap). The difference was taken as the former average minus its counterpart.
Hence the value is -0.0030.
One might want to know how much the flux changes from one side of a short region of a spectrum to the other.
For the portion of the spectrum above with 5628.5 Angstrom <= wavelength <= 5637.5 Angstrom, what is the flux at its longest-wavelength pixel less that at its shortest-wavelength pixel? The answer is -1.1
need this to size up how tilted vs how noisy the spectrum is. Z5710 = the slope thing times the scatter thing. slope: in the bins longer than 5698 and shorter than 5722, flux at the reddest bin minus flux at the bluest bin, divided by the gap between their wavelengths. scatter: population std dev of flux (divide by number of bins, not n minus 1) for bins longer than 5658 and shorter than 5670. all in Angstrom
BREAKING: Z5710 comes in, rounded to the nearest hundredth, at 0.01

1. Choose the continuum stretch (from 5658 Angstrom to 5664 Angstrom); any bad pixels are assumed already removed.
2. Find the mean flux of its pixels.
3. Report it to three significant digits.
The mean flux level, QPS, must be 15.3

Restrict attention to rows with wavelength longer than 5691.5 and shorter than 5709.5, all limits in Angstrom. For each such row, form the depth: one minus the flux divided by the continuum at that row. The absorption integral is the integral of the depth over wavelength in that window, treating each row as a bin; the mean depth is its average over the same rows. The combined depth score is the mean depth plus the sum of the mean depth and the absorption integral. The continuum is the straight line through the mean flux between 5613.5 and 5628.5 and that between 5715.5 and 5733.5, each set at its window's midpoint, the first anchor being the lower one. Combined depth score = 0.6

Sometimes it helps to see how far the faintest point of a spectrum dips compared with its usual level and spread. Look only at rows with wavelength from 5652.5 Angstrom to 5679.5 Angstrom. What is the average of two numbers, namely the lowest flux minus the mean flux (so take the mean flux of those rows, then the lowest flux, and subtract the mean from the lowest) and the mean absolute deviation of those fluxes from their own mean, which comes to -0.18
